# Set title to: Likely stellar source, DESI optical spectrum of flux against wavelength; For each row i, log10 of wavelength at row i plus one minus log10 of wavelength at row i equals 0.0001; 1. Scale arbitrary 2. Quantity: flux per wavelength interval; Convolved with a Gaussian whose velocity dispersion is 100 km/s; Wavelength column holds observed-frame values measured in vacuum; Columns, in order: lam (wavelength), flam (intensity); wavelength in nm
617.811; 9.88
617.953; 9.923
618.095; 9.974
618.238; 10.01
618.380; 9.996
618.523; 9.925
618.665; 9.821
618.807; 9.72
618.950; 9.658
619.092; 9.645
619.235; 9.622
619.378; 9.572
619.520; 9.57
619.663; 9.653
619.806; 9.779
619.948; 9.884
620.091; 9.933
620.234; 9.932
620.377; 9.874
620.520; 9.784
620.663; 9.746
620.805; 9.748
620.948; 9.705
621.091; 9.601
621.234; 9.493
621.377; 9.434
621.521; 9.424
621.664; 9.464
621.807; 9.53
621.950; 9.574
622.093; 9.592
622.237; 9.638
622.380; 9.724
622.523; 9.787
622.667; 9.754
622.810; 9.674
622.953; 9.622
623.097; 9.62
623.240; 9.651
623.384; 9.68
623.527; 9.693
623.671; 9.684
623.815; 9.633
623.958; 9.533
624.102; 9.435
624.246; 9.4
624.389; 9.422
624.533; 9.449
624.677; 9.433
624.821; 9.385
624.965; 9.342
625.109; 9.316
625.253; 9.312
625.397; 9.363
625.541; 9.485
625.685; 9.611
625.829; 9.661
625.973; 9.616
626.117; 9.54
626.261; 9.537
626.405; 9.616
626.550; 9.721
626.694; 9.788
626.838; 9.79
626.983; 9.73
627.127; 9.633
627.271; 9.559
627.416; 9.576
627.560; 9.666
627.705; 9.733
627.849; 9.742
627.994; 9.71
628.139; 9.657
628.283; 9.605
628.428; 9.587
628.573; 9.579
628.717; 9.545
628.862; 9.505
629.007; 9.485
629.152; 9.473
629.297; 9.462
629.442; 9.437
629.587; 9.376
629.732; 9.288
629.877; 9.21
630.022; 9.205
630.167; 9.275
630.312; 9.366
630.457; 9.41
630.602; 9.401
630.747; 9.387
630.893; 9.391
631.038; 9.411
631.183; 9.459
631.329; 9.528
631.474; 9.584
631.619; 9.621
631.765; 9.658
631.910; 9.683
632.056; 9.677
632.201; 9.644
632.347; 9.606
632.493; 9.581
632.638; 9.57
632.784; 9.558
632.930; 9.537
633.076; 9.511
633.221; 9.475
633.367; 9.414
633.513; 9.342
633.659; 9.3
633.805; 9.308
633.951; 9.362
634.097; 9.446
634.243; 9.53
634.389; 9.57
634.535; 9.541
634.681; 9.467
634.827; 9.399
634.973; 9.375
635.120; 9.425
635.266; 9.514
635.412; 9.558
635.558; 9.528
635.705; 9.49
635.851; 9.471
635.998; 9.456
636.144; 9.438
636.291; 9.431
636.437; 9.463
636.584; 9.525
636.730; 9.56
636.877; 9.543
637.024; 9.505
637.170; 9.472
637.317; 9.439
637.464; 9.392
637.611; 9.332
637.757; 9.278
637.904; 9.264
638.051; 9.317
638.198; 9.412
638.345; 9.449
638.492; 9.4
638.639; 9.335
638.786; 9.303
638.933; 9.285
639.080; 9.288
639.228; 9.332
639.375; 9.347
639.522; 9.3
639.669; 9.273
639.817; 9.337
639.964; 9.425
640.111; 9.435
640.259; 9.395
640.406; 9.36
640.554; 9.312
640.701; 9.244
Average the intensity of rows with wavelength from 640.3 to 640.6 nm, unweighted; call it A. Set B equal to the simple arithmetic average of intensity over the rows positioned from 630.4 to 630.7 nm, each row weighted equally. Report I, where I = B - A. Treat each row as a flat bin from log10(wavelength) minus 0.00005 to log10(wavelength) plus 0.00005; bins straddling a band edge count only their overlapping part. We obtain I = 0.1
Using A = 9.34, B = 9.41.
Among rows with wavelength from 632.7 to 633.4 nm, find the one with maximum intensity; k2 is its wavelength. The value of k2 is 632.784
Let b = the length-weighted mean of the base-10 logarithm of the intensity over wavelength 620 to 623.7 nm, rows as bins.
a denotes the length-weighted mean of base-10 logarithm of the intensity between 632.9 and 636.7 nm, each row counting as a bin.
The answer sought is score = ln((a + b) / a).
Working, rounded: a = 0.976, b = 0.985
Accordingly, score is 0.698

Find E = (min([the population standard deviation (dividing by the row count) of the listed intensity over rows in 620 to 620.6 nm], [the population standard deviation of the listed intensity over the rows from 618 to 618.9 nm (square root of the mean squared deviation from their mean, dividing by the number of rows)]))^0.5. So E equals 0.25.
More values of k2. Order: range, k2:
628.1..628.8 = 628.139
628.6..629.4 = 628.717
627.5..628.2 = 627.849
